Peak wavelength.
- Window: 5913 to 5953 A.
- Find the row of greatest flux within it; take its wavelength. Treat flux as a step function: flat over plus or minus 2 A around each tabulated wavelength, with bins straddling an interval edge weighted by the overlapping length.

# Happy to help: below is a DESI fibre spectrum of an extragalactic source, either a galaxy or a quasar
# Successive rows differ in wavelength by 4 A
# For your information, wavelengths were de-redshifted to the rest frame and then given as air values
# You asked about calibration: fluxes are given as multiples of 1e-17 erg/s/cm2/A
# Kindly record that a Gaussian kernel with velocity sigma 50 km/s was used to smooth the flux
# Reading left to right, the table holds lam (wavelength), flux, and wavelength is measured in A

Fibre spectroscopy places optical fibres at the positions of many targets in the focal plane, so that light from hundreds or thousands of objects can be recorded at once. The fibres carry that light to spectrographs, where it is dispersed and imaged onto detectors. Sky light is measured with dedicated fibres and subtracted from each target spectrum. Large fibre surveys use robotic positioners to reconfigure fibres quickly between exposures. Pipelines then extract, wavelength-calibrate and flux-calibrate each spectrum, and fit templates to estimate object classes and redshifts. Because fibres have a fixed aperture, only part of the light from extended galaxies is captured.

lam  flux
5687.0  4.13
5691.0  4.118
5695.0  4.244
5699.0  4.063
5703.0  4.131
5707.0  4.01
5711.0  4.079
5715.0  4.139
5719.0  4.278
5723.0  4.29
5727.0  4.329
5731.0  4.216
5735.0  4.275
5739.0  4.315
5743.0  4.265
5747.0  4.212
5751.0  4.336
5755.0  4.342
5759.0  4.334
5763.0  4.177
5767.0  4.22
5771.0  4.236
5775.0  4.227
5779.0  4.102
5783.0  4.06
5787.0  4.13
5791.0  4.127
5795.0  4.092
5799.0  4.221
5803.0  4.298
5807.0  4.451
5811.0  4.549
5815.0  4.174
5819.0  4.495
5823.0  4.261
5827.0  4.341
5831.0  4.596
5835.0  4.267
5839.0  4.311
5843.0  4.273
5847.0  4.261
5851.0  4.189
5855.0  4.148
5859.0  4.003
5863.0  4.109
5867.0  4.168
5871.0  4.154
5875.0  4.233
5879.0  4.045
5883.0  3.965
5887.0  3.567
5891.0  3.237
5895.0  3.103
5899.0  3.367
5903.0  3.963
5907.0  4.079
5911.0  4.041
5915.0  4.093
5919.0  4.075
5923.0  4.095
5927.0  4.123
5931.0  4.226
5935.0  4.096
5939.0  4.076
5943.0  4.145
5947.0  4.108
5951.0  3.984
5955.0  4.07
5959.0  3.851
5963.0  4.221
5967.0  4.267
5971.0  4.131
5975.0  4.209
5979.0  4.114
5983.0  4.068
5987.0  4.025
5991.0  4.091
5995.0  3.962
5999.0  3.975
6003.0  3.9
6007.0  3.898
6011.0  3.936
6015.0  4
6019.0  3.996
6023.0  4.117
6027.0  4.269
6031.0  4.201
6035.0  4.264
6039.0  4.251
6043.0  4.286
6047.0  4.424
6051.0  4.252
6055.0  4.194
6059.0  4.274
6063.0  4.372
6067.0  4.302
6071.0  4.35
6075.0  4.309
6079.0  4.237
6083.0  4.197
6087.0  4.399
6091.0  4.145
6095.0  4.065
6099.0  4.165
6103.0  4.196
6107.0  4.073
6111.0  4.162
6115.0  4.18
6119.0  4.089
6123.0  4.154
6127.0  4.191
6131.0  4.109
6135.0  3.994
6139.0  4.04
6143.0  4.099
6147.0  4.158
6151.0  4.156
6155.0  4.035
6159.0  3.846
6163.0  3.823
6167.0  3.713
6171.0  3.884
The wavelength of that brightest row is 5931.0 A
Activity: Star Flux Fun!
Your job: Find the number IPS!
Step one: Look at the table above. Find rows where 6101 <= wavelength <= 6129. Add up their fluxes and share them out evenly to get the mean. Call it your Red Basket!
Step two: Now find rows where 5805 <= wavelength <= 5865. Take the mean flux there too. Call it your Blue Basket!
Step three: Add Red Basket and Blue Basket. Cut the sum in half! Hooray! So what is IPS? 4.22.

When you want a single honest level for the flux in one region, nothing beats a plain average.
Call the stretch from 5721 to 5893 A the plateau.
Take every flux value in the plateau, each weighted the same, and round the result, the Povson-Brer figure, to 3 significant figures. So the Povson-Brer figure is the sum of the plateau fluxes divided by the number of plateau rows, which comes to 4.20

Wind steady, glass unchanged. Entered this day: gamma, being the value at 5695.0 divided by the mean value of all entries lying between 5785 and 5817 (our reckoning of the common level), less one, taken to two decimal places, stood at 0.00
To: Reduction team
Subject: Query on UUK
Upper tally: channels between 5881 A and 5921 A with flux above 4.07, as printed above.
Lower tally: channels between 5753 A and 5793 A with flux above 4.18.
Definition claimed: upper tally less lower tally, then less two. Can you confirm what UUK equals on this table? -4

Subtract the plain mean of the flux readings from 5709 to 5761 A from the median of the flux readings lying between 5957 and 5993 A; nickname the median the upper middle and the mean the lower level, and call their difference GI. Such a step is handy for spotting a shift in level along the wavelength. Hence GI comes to -0.148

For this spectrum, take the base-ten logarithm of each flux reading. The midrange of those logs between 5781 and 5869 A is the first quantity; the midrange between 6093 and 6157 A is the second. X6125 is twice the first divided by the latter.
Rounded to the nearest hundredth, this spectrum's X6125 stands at 2.07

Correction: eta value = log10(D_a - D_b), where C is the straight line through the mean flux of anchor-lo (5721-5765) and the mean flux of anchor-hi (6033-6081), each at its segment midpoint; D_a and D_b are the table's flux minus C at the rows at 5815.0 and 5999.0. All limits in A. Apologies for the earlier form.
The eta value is -0.69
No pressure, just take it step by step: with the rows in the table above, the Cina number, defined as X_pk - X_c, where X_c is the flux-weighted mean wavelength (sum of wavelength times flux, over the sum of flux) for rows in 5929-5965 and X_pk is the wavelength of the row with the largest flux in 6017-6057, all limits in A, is 100.1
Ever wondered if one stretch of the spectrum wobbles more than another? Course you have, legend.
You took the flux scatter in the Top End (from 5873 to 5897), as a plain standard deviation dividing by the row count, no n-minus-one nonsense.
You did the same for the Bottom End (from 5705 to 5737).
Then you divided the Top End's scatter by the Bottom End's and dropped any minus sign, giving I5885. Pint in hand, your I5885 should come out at 3.9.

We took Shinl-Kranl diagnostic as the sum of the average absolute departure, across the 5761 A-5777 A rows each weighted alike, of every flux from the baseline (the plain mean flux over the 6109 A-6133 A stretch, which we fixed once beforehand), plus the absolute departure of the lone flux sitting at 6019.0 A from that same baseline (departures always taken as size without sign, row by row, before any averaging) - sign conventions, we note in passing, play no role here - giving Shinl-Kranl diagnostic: 0.22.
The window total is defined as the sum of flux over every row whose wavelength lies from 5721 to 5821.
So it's 106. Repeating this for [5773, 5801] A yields 29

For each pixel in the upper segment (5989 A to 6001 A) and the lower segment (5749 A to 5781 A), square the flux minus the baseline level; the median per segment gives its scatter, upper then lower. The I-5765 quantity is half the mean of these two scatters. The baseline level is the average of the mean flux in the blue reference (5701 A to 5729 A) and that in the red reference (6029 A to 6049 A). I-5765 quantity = 0.018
